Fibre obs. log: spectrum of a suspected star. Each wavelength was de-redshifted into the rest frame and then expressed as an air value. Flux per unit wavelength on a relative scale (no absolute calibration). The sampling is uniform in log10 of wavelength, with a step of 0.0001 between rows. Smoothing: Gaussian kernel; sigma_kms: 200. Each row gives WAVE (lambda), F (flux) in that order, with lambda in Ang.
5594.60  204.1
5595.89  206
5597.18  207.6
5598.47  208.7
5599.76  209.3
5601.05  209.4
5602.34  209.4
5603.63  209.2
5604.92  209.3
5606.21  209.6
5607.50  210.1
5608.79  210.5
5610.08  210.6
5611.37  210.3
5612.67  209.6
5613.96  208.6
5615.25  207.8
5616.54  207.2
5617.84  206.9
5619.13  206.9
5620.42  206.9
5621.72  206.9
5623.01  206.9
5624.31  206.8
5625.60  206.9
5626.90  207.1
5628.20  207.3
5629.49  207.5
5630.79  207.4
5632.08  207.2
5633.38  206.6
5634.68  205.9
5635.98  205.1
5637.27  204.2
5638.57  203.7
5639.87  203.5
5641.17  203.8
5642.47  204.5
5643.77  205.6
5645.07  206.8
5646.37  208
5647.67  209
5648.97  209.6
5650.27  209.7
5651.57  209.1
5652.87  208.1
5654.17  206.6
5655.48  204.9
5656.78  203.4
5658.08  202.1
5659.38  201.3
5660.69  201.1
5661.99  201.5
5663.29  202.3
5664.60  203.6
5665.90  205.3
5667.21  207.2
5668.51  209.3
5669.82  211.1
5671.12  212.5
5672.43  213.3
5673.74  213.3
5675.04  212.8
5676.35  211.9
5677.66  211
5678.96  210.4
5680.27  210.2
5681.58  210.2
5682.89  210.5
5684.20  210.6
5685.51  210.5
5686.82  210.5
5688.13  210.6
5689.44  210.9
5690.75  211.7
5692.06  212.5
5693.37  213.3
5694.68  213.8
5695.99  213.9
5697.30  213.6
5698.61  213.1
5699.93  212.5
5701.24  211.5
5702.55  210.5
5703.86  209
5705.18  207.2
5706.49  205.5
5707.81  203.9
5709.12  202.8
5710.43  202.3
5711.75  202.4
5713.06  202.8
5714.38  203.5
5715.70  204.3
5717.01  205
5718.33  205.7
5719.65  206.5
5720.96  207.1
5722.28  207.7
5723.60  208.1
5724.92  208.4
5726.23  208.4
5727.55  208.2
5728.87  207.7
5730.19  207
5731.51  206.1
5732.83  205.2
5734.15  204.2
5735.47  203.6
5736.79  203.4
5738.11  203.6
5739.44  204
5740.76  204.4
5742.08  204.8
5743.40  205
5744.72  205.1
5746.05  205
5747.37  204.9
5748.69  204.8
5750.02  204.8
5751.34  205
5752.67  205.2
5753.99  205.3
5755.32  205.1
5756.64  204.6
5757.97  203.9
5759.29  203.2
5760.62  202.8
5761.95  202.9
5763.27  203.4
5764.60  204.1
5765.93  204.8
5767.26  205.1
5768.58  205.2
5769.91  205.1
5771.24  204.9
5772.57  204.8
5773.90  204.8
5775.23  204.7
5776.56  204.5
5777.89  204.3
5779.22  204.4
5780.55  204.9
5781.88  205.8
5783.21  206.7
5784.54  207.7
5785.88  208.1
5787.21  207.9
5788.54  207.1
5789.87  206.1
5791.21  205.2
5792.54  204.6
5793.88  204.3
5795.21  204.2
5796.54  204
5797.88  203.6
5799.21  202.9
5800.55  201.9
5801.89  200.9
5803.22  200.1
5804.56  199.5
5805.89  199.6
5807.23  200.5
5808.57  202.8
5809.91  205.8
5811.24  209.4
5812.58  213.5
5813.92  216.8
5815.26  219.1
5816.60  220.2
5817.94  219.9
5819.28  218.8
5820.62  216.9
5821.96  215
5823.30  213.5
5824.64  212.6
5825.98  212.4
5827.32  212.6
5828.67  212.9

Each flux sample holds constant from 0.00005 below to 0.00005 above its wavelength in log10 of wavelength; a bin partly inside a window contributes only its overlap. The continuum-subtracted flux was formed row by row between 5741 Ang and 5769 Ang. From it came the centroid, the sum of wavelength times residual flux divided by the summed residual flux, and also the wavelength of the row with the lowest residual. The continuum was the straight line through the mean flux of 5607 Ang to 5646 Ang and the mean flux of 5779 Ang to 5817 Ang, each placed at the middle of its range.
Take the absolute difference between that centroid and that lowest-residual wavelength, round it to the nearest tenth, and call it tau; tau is 4.1 Ang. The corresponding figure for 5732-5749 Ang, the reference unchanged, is 3.1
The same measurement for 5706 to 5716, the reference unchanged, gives 0.9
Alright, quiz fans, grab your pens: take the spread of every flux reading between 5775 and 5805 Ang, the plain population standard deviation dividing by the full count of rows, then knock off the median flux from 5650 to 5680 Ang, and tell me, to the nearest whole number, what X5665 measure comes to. -206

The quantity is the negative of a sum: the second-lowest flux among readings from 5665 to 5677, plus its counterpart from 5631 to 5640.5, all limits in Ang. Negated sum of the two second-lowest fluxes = -411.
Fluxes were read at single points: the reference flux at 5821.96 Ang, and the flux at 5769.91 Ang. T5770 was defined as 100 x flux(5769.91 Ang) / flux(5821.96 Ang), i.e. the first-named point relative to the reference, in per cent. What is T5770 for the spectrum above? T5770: 95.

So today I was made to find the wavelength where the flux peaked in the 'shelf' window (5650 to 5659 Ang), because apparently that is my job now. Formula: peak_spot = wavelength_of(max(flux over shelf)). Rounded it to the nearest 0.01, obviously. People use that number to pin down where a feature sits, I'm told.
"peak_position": 5650.27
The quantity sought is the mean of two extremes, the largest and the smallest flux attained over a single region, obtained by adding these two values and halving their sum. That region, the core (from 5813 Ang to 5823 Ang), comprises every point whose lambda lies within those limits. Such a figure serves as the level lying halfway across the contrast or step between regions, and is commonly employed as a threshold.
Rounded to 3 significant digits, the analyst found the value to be 218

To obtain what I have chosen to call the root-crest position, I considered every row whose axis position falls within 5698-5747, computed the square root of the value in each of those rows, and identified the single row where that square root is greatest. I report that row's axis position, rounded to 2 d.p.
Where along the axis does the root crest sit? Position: 5698.61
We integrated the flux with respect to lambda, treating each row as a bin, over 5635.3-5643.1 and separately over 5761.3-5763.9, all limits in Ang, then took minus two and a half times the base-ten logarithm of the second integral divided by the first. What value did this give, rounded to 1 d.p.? 1.2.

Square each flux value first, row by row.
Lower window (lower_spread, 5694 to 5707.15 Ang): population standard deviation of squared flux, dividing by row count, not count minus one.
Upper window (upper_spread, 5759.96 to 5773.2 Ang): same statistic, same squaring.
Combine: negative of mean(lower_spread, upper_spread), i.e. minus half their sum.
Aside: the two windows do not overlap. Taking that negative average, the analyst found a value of -772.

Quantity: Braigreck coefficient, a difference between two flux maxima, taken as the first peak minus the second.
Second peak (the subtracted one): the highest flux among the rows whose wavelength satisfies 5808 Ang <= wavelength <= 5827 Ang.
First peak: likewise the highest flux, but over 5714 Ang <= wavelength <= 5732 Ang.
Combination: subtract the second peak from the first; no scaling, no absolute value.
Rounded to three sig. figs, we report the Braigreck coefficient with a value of -11.8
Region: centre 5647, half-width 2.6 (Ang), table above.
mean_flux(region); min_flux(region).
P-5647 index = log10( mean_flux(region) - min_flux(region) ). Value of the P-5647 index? 0.19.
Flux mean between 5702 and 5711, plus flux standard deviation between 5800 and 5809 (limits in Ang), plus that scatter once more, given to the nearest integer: 208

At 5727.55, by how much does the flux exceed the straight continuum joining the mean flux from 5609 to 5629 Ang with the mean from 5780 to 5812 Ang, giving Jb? 2.5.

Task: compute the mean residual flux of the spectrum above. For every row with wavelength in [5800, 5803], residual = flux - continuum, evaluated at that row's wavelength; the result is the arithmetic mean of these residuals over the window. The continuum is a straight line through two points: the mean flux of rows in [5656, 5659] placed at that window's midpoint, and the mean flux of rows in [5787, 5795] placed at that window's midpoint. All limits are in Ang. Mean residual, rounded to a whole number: -5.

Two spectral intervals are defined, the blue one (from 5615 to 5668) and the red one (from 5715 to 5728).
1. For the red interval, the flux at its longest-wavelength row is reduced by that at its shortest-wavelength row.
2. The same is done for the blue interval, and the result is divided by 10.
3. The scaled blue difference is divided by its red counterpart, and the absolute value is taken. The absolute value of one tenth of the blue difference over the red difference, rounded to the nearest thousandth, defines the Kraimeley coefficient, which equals 0.015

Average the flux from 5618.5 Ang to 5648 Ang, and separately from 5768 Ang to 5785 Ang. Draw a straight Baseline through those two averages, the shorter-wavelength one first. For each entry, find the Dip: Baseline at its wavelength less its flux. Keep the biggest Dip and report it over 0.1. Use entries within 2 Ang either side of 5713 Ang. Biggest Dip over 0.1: 33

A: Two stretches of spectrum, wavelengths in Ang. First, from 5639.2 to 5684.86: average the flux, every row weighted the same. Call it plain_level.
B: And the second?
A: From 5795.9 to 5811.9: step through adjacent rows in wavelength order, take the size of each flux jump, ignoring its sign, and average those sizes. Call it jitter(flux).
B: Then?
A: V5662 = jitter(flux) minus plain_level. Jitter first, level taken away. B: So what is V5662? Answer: -206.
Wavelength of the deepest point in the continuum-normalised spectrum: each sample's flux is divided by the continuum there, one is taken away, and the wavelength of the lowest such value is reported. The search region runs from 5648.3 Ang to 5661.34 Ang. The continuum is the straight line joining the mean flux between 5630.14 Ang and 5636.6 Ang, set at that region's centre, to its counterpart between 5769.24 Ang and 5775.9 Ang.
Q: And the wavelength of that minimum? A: 5660.69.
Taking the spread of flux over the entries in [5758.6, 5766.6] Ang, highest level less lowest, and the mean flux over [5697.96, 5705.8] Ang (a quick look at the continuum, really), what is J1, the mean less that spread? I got 209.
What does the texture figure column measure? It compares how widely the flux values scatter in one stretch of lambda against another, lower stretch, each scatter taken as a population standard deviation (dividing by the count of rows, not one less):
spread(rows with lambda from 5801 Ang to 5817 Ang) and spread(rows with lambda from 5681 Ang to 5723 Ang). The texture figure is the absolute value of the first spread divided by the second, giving 2.1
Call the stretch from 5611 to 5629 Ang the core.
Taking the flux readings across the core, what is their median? 207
